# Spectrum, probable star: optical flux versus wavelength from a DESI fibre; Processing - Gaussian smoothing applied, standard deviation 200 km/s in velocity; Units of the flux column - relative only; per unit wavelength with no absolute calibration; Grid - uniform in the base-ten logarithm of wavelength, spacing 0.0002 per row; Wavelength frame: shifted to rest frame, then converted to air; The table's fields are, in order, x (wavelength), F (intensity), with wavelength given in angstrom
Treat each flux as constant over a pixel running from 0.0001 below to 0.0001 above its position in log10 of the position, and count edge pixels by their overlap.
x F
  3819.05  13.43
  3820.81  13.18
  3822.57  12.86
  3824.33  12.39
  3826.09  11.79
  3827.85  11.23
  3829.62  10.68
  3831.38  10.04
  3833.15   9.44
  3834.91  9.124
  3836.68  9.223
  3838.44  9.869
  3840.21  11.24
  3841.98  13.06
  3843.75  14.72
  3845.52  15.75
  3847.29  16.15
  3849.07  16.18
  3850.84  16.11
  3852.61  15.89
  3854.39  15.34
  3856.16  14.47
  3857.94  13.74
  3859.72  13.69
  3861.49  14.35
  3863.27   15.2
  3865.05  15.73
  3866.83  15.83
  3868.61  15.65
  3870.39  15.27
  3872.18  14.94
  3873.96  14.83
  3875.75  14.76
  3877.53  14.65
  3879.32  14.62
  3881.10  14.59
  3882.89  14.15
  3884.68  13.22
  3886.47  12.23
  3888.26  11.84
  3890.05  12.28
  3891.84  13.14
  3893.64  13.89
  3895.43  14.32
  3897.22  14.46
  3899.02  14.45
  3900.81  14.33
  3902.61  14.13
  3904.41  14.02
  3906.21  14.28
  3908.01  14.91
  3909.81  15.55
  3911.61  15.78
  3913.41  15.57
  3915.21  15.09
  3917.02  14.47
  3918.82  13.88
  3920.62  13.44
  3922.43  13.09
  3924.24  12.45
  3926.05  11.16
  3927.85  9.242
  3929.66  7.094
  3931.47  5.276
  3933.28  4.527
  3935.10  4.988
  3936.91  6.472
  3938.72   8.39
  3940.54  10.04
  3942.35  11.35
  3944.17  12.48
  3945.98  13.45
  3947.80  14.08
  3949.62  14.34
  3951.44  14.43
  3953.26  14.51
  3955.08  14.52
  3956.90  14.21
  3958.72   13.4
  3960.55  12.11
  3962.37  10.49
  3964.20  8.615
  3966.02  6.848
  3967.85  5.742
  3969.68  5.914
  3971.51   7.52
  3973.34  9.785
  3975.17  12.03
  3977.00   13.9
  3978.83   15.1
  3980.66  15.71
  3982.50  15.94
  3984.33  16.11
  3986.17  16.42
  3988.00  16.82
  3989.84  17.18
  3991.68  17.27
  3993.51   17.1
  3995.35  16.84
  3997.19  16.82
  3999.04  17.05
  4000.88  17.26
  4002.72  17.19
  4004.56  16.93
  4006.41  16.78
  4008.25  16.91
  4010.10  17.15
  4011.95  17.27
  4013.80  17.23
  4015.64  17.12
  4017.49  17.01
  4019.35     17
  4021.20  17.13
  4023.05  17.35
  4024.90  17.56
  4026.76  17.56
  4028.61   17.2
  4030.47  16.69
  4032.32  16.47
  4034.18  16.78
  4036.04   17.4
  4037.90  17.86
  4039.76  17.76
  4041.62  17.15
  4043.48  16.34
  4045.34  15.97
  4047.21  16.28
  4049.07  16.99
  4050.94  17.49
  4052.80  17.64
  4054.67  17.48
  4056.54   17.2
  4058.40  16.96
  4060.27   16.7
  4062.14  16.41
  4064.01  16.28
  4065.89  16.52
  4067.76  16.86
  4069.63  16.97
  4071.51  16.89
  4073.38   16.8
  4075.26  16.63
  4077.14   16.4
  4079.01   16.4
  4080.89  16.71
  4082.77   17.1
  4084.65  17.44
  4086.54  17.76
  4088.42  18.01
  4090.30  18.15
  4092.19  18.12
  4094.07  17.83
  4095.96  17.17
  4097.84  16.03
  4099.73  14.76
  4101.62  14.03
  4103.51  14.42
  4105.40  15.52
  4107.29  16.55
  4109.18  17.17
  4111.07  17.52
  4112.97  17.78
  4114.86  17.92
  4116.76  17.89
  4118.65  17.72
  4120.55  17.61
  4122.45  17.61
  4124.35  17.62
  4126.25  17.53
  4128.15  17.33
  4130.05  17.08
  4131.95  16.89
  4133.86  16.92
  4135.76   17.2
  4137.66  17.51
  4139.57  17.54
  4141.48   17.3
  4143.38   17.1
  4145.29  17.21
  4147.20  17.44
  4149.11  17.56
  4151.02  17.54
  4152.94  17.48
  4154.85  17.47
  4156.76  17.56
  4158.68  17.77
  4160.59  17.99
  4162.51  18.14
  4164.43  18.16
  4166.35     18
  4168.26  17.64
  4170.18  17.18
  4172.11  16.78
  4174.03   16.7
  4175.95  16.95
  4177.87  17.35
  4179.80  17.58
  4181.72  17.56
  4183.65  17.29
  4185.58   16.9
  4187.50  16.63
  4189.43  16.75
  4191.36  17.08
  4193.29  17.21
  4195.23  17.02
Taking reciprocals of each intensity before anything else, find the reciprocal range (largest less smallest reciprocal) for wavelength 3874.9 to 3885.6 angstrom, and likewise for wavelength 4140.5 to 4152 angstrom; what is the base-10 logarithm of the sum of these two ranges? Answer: -2.03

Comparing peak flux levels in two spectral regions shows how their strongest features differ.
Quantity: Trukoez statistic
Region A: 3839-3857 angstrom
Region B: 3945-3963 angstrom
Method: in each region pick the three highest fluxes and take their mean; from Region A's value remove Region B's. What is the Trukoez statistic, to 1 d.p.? 1.7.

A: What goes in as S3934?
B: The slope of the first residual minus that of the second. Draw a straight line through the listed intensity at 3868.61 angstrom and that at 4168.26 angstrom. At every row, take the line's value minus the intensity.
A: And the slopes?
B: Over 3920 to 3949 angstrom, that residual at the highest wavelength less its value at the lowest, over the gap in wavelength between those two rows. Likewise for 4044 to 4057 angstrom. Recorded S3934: 0.1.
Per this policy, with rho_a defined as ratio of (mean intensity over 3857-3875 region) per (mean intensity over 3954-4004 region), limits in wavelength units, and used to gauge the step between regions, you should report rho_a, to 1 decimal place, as 1.1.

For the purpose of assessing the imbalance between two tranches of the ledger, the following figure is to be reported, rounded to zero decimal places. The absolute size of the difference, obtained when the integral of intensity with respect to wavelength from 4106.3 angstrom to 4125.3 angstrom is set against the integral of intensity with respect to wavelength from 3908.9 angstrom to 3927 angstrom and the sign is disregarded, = 79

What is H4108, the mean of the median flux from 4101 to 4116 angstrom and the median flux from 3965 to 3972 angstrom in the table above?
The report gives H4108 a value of 11.6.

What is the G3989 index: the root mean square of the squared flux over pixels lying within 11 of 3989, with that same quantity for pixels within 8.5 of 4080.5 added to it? 565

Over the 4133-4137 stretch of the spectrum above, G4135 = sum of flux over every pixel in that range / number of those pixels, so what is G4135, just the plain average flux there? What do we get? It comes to 17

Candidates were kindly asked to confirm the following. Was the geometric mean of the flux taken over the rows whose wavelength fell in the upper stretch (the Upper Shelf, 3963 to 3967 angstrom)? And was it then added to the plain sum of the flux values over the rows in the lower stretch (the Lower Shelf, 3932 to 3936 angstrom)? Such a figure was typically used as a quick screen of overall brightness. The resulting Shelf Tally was 17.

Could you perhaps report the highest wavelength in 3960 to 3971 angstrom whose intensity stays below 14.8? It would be 3969.68 angstrom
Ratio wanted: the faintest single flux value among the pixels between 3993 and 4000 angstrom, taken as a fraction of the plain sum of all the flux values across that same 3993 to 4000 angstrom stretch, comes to 0.248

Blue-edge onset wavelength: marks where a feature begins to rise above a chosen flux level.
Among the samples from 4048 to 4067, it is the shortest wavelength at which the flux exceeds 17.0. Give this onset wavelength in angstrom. 4050.94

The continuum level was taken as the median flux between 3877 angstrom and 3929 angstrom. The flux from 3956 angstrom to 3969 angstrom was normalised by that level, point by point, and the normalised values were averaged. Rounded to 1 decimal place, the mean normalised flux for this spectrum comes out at 0.7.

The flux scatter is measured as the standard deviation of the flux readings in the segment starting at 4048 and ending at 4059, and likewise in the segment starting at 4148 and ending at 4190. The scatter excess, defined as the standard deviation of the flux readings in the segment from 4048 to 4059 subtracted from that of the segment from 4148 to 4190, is 0.2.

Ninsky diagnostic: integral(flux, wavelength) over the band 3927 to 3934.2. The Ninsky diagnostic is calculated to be 47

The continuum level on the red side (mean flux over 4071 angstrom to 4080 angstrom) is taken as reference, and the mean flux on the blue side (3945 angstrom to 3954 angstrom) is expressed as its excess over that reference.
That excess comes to -2.5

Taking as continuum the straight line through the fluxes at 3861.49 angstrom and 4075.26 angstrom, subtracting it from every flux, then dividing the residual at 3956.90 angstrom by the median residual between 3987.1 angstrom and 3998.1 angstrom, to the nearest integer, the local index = -1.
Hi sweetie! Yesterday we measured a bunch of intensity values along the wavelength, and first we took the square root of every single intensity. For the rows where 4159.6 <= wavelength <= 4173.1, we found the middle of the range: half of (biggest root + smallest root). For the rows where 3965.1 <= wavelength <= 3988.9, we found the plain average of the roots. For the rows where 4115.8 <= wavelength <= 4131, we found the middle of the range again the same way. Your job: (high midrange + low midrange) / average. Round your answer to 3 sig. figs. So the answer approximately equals 2.44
